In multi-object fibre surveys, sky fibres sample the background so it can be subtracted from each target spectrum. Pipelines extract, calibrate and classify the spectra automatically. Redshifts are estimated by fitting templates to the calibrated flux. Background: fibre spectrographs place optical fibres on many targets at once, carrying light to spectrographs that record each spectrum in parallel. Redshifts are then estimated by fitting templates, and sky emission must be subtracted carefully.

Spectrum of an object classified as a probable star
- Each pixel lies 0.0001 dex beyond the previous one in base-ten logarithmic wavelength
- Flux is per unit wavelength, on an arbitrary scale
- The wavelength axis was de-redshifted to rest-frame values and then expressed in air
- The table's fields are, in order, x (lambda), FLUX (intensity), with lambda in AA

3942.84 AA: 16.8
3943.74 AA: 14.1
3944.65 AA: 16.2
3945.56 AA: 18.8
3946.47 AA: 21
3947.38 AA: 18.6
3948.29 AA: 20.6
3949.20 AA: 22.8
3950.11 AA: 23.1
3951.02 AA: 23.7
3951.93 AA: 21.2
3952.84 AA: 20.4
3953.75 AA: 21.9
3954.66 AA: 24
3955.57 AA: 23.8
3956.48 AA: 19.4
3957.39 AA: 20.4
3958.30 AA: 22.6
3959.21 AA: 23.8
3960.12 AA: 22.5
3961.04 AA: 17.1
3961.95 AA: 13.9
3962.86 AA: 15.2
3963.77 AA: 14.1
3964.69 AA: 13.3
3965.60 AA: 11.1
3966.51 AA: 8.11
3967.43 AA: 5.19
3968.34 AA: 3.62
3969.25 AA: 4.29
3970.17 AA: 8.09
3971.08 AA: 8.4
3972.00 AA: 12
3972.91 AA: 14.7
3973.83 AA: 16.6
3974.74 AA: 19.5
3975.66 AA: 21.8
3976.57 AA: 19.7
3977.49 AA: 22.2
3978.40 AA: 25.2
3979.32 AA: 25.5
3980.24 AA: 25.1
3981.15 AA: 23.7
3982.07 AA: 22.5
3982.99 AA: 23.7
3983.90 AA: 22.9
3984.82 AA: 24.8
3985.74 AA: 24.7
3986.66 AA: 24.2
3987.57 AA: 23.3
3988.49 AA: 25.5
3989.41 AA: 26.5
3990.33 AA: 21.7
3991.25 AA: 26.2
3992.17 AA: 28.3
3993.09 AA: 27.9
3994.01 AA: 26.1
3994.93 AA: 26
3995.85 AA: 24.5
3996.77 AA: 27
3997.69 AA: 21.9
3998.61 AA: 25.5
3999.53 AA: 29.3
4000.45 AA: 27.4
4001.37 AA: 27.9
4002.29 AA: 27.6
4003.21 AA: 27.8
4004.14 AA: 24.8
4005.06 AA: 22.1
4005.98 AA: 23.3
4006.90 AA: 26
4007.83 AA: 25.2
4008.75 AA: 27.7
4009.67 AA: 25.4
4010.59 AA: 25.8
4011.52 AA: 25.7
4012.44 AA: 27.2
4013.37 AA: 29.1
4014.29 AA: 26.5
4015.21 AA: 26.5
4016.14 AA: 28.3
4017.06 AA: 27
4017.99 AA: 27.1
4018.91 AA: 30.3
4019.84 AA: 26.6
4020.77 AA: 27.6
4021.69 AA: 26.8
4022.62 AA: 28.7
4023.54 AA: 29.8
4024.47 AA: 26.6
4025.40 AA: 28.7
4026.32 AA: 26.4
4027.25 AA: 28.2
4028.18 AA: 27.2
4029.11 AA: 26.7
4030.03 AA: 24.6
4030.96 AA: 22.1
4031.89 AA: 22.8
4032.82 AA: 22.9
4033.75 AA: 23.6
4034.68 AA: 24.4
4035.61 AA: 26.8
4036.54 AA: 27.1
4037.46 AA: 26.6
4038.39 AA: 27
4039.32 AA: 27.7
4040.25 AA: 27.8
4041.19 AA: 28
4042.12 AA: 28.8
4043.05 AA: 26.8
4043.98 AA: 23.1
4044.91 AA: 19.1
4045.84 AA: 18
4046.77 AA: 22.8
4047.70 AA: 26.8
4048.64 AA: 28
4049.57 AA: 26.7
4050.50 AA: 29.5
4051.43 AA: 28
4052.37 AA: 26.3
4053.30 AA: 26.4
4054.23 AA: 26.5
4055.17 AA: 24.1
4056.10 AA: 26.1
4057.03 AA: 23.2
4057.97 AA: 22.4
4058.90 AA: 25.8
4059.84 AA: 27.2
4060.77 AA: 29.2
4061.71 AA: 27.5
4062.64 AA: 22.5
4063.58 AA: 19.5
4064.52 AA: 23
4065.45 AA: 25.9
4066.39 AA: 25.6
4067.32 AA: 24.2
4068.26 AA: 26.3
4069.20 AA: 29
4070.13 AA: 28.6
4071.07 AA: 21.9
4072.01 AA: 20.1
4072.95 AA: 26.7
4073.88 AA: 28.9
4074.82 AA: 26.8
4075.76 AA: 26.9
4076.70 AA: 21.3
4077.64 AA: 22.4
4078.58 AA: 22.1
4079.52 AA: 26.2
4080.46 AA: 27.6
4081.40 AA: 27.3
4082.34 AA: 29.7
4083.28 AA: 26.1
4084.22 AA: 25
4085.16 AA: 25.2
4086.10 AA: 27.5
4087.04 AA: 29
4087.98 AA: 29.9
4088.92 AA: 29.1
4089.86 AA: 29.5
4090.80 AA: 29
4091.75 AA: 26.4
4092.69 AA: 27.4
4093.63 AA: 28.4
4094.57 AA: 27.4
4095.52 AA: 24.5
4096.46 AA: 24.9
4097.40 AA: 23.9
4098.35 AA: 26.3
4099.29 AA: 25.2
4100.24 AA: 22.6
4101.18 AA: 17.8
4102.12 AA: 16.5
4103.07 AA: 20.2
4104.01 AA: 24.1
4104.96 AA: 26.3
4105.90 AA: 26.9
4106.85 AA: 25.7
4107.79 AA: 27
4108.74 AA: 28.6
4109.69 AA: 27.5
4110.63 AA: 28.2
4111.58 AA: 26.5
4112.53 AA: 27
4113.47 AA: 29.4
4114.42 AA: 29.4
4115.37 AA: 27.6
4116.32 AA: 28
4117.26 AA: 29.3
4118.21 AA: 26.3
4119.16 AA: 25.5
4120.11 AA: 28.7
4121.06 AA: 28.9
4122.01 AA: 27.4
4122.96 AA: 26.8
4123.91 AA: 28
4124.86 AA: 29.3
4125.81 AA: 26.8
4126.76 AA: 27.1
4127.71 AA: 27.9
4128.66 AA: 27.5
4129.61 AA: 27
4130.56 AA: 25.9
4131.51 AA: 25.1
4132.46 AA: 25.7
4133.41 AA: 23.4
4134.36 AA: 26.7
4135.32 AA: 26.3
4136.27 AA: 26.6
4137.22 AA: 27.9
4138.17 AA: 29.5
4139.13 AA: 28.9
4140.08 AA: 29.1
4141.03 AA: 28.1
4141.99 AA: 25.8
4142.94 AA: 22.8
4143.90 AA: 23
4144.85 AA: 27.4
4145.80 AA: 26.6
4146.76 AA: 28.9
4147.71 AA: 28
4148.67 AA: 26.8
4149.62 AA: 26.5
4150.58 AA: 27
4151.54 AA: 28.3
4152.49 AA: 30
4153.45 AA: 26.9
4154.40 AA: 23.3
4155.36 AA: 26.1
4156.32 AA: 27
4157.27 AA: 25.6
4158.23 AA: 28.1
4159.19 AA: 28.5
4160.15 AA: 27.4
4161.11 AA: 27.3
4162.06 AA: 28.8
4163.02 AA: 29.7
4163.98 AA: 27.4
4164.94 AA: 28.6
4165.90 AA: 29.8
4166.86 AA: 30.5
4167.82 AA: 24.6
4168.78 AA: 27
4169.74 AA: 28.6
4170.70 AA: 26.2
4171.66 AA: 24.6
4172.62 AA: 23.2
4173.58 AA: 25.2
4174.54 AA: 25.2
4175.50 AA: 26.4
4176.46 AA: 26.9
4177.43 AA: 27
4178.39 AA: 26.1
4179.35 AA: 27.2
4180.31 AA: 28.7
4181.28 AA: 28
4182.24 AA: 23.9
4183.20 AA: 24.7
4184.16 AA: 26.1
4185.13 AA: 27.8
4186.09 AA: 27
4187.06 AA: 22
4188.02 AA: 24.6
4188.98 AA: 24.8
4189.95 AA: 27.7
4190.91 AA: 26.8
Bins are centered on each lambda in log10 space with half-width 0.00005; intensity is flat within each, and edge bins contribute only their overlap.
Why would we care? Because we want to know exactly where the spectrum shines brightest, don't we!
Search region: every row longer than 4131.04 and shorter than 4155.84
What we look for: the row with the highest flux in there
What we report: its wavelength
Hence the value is 4152.49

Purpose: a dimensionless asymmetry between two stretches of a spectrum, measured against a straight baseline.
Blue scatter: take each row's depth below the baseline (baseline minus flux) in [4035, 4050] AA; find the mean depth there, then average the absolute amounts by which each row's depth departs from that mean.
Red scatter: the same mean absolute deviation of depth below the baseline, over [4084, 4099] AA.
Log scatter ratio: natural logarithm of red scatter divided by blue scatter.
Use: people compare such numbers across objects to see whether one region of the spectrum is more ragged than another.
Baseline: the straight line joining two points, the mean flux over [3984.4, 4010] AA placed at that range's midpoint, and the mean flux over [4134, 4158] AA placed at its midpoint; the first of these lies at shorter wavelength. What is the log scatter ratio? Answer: -0.4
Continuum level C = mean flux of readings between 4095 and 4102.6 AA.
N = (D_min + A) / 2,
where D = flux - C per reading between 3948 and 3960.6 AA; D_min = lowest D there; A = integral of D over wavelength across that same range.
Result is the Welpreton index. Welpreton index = -5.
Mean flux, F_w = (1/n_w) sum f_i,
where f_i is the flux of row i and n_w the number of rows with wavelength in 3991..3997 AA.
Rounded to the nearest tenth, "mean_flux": 26.6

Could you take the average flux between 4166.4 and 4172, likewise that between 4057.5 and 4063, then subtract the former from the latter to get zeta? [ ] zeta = -1.1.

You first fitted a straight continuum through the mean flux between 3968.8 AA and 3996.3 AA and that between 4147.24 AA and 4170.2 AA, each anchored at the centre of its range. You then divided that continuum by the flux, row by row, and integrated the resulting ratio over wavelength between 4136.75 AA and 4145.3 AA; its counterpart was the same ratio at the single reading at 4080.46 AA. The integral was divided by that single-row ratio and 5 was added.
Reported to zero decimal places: 15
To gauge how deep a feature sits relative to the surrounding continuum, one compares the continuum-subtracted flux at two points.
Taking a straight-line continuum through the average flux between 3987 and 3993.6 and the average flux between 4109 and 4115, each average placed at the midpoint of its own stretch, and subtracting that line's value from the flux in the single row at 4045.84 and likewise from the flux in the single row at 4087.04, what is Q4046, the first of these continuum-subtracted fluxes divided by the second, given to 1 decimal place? -5.9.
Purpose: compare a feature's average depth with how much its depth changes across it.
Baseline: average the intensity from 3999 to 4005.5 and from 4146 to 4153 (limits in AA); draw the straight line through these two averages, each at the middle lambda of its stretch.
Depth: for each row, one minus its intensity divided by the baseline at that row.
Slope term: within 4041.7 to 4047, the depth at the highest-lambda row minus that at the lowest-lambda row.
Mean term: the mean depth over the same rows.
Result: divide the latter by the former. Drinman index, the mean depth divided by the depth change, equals 0.7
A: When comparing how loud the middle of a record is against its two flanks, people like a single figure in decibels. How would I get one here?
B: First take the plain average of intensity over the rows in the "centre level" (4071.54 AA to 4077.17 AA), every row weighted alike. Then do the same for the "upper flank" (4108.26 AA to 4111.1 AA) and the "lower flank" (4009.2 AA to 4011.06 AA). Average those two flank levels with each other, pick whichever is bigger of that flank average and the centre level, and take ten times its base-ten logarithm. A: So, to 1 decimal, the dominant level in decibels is 14.3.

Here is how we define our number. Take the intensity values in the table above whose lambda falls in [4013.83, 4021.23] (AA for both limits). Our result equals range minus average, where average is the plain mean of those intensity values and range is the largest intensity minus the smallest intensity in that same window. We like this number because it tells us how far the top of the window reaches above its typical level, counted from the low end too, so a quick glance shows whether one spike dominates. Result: -23.7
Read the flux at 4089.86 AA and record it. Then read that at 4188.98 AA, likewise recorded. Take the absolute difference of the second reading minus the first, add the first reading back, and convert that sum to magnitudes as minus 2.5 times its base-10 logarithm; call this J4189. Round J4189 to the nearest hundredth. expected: -3.84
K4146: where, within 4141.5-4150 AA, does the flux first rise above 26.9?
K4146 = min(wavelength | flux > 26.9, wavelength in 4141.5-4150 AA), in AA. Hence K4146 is 4144.85 AA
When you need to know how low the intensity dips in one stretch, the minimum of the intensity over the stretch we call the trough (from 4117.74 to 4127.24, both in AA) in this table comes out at 25.5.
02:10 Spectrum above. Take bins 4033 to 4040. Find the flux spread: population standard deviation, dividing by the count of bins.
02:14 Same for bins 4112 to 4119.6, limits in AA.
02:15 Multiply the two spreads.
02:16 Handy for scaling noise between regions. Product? 2.0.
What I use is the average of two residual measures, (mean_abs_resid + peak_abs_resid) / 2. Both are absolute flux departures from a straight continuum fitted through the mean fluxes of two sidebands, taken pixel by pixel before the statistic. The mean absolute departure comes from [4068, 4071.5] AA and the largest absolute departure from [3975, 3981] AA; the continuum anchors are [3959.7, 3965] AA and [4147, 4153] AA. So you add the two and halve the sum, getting 6.3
